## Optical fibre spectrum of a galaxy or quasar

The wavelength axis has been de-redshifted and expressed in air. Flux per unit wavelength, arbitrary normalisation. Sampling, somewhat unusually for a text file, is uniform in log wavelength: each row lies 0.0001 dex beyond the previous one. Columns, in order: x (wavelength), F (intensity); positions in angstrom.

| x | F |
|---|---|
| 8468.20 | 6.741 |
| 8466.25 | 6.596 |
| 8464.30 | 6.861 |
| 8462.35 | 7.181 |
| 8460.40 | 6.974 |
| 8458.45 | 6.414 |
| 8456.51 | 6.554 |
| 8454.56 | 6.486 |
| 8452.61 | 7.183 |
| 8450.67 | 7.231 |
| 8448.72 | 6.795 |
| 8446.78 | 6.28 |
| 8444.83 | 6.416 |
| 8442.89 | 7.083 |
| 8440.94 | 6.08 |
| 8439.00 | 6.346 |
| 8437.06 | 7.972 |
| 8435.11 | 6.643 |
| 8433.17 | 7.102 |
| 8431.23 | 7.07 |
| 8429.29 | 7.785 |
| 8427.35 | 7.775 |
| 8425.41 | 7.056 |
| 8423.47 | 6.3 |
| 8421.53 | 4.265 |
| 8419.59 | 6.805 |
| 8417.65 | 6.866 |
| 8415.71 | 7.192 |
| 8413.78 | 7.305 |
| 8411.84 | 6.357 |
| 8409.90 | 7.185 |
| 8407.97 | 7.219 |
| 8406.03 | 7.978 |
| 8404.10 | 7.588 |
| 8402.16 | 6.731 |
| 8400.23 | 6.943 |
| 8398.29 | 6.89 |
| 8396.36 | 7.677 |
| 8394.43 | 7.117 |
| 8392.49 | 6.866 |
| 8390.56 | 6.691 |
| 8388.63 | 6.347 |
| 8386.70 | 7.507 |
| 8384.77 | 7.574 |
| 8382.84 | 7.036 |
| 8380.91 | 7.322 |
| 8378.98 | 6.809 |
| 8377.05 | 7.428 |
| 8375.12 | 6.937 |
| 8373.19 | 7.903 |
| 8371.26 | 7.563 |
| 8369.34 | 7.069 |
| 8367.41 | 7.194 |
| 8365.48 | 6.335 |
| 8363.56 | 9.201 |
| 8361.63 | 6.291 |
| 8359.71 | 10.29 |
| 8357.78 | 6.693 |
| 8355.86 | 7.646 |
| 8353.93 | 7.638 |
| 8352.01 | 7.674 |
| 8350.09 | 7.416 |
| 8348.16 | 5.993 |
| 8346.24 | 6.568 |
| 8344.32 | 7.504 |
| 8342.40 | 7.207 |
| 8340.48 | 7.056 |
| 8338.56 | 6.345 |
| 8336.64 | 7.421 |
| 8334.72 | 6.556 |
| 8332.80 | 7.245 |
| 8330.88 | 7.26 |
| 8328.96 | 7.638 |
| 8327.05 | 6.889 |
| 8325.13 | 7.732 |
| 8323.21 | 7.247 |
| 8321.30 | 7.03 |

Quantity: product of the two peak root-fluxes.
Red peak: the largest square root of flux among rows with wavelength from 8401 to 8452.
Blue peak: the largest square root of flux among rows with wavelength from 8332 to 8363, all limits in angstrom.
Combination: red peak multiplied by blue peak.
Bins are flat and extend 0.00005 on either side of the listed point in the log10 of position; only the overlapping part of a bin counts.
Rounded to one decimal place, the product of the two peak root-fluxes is 9.1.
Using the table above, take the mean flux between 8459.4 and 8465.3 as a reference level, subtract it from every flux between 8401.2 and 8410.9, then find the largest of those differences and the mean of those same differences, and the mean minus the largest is -0.6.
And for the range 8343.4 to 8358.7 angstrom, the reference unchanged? -0.5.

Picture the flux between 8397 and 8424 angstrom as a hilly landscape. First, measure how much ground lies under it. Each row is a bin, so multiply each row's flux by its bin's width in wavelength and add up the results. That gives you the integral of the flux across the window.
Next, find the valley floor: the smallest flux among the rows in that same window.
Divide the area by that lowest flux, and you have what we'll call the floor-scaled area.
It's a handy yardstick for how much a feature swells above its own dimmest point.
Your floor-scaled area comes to 43.4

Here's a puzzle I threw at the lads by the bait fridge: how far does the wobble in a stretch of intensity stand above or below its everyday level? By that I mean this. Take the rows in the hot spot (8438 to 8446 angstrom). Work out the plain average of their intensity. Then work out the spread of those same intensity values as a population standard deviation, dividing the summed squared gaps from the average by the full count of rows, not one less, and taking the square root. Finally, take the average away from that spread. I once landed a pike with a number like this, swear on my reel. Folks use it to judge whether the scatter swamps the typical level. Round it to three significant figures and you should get -6.11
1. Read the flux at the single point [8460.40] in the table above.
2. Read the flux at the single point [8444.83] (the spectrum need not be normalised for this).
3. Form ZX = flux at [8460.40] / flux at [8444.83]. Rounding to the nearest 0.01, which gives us 1.09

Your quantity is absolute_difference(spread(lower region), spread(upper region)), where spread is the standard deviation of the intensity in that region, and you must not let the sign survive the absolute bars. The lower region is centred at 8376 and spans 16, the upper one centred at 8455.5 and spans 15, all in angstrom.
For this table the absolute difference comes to 0.03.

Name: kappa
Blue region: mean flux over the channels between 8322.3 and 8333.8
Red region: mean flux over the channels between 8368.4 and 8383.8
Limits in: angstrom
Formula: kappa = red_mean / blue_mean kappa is 0.99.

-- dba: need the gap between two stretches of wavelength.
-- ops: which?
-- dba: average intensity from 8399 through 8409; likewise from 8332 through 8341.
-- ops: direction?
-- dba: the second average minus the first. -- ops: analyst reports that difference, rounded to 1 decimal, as -0.4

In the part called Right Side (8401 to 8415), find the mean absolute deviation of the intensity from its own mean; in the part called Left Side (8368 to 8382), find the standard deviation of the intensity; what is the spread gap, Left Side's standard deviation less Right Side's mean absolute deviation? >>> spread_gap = 0.0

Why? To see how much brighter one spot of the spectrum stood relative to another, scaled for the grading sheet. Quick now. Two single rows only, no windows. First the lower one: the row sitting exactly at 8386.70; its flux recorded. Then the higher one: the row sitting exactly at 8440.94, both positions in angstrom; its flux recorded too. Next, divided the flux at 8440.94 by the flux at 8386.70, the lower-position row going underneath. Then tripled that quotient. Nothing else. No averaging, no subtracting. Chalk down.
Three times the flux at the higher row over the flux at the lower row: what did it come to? 2.4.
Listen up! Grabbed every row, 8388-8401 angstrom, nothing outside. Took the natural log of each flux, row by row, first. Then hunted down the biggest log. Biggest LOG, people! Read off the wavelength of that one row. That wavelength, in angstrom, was 8396.36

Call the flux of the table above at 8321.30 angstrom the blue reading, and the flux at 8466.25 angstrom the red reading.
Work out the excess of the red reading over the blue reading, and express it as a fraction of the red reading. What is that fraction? -0.07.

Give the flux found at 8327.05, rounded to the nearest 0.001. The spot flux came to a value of 6.889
